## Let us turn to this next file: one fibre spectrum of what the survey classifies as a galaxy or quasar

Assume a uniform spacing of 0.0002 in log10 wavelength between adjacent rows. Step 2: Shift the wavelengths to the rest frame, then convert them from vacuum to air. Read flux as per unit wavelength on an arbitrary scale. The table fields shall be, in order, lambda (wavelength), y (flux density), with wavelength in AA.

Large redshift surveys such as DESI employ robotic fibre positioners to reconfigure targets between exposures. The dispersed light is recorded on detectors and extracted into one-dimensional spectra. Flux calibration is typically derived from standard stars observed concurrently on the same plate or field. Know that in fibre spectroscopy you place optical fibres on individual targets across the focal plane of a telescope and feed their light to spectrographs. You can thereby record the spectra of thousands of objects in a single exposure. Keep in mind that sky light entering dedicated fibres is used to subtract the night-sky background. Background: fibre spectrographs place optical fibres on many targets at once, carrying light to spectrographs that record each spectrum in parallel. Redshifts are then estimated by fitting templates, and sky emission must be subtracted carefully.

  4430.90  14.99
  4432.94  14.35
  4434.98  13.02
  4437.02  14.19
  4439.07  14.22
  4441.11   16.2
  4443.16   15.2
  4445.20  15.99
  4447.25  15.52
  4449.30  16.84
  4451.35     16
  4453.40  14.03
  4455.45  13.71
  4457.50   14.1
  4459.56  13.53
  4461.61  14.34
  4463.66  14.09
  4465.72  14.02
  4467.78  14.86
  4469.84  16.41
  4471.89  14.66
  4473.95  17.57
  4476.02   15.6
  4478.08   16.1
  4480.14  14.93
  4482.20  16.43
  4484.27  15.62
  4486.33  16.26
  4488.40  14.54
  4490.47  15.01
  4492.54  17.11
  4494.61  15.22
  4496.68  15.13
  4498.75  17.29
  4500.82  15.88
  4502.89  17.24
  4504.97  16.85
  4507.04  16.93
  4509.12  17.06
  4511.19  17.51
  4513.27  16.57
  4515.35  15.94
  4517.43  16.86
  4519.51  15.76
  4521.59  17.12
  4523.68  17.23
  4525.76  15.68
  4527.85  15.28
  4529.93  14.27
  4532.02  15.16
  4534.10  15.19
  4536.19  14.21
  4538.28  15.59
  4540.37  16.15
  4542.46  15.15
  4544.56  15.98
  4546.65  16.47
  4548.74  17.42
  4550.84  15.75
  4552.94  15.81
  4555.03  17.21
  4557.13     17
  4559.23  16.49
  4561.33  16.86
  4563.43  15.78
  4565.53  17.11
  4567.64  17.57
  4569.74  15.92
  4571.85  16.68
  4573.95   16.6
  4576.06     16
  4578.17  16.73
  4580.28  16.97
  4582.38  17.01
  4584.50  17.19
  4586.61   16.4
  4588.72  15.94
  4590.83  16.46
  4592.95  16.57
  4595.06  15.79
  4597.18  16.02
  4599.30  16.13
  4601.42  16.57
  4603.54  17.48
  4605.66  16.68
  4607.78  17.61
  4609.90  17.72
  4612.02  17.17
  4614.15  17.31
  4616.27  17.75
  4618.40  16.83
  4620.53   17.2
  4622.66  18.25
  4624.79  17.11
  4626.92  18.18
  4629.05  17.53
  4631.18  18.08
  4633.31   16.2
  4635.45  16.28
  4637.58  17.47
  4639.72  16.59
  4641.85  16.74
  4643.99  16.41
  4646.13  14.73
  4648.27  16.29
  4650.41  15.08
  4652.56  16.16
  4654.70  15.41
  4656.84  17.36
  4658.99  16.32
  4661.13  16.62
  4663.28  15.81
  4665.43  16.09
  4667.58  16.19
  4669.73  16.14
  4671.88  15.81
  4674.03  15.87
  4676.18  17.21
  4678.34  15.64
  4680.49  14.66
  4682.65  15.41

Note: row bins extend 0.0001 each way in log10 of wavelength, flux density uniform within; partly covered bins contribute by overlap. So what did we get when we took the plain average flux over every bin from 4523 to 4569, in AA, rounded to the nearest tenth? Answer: 16.1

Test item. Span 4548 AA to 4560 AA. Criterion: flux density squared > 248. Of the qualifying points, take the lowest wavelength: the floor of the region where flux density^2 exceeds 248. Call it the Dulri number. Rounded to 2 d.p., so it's 4548.74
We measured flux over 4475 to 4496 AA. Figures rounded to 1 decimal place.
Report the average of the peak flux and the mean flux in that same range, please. 16.4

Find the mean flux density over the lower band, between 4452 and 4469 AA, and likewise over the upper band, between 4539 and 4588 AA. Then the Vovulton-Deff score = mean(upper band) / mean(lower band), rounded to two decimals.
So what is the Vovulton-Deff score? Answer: 1.17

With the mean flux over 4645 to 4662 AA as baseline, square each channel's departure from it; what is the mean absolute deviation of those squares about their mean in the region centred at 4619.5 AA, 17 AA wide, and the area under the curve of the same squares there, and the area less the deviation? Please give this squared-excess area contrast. 40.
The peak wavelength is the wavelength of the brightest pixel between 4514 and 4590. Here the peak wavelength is 4567.64 AA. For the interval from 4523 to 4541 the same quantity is 4523.68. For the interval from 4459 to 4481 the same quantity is 4473.95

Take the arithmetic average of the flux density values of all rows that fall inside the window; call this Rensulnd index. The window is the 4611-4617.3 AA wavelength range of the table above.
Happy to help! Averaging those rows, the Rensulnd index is 17.4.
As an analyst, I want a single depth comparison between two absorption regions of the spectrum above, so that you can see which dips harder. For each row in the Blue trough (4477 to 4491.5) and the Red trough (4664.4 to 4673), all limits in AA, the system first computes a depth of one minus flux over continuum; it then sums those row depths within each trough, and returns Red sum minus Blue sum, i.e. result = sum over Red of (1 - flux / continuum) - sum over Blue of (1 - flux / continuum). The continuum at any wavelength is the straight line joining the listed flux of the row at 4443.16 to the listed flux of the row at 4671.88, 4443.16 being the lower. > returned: 0.05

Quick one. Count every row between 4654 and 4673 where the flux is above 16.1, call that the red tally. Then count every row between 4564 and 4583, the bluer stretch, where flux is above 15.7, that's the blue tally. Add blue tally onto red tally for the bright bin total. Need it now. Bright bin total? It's 14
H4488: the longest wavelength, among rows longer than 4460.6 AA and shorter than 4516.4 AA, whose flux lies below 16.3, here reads 4515.35 AA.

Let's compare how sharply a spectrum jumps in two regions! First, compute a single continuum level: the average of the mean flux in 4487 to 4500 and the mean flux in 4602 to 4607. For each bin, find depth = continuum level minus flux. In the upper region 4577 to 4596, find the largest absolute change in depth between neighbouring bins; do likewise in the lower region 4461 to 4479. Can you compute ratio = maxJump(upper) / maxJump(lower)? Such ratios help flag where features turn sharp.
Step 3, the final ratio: 0.3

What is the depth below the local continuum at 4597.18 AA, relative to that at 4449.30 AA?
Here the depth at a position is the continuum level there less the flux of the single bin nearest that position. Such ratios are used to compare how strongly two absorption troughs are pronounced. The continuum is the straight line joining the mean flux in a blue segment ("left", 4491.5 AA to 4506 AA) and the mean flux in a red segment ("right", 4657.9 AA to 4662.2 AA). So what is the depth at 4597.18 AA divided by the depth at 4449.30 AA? -1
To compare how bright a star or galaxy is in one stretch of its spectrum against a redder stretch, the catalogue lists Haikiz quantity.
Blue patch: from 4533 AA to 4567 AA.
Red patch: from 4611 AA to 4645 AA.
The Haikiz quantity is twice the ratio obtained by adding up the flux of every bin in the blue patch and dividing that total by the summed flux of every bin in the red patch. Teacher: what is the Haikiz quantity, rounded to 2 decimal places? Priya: 1.88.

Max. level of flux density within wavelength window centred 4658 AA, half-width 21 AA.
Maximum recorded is 17.47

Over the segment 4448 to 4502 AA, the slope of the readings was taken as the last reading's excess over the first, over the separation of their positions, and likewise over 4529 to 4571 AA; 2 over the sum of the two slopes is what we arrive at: 88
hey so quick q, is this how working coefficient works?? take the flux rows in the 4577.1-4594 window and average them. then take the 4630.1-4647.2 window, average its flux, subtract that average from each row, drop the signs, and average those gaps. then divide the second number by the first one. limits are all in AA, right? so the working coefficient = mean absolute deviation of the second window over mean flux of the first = 0.039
